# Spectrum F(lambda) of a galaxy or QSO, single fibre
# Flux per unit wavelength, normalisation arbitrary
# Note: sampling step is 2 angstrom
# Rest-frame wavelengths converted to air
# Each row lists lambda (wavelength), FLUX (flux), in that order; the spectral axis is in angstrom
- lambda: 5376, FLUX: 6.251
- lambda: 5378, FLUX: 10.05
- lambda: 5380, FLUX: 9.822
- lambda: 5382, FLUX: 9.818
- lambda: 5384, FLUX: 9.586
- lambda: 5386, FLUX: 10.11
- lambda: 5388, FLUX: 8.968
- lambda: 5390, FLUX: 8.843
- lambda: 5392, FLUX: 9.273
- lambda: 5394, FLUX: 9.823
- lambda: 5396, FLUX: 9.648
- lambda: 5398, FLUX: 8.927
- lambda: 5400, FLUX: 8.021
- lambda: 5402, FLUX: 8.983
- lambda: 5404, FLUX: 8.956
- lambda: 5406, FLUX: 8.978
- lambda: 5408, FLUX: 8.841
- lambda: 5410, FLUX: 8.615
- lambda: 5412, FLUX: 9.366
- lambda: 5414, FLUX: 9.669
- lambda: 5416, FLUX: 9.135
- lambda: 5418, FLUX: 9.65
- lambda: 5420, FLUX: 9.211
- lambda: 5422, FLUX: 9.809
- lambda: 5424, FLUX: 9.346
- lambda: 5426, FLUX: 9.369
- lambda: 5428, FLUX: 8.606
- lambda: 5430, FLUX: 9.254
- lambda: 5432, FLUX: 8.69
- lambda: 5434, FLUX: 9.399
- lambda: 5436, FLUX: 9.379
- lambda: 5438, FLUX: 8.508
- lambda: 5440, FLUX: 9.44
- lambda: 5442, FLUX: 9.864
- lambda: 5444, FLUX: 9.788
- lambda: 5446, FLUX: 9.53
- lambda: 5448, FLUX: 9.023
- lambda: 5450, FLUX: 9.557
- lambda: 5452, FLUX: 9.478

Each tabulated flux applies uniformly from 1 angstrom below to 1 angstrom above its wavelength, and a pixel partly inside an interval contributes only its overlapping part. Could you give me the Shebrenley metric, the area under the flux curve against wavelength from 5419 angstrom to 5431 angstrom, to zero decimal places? 111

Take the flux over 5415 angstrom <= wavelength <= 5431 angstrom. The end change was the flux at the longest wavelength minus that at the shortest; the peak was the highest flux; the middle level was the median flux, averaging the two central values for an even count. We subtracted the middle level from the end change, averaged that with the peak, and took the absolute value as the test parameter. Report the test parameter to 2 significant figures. 0.31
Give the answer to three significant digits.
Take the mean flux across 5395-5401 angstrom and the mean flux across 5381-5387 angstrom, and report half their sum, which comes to 9.35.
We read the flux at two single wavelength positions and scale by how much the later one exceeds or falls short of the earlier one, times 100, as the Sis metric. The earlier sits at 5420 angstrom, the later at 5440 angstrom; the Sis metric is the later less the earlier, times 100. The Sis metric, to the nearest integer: 23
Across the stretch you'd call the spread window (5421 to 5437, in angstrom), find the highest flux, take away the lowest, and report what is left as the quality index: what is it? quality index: 1.20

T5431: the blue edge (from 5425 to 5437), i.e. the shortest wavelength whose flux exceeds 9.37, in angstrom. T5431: 5434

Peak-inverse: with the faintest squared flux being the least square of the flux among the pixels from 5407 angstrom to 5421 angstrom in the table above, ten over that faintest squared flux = 0.135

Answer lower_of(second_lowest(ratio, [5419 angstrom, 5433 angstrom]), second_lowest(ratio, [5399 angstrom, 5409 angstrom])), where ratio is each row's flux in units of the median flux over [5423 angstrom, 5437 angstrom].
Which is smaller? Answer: 0.930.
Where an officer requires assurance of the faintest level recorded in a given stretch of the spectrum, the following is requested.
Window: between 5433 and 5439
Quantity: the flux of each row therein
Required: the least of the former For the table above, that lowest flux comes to 8.508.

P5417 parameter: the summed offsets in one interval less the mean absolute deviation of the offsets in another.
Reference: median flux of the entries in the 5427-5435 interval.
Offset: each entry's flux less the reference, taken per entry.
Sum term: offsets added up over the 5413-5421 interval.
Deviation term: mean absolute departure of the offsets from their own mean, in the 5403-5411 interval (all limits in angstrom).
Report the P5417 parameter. 1.7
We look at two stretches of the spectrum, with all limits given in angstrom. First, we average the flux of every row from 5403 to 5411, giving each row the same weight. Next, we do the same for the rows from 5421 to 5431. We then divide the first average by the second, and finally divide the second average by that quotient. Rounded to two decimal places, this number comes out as 9.73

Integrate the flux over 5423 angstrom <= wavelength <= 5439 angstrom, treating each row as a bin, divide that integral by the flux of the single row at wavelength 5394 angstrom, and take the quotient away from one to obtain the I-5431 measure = -13.8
